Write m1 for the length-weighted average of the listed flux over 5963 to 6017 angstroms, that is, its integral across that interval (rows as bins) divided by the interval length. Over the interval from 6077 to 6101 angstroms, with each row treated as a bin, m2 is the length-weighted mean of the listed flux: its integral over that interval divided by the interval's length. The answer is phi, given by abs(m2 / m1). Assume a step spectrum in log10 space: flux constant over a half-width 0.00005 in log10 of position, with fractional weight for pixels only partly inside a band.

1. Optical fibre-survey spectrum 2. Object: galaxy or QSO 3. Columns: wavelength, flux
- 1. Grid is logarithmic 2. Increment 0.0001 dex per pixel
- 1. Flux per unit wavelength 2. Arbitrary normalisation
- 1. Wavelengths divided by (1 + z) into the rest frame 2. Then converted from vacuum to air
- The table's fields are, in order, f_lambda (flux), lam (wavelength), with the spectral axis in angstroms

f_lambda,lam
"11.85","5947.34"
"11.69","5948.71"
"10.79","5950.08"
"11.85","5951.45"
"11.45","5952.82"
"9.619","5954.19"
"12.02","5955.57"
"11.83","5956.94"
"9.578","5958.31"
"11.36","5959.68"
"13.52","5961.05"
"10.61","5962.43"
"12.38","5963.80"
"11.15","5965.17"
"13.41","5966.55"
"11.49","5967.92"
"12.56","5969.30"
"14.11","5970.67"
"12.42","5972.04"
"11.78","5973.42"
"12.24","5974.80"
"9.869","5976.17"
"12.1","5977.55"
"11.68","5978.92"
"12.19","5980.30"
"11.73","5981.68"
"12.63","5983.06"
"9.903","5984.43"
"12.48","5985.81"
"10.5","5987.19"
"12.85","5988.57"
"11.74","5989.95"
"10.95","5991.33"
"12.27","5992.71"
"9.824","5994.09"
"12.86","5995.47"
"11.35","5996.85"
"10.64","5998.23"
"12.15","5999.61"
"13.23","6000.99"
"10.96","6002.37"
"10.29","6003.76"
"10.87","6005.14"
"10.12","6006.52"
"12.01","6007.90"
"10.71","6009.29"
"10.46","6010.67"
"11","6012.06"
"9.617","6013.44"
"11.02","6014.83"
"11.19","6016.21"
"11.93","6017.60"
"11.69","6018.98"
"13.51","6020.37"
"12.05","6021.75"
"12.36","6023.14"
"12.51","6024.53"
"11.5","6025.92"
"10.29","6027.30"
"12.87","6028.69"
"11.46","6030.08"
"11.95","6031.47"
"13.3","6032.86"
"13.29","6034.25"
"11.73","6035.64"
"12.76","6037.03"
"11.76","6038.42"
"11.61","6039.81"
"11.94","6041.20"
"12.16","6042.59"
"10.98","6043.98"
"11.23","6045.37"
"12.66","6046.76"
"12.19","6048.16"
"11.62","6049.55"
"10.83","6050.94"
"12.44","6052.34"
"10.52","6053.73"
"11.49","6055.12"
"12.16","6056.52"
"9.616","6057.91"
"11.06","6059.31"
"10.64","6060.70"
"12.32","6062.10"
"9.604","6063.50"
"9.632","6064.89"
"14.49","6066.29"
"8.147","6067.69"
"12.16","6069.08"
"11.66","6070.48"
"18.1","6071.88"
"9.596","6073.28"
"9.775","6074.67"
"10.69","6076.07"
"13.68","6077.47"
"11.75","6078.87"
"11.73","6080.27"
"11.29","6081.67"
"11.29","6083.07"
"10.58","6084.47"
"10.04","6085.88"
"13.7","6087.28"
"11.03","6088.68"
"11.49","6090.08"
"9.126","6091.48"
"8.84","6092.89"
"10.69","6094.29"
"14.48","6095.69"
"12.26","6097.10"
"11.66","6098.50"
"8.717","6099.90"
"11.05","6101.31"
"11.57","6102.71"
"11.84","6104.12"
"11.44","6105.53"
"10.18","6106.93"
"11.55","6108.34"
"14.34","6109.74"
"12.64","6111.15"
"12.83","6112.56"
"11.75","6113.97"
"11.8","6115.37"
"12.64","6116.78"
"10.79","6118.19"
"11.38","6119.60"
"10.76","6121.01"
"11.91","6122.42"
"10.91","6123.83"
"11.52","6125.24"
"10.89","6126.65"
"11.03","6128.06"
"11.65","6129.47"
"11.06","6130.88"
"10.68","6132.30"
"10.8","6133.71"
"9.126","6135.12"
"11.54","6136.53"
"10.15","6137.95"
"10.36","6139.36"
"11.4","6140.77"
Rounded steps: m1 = 11.6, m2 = 11.3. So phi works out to 0.98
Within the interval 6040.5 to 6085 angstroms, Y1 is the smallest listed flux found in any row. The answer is 8.147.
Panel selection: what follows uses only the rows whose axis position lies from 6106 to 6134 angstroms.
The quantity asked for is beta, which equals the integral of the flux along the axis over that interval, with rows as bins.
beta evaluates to 324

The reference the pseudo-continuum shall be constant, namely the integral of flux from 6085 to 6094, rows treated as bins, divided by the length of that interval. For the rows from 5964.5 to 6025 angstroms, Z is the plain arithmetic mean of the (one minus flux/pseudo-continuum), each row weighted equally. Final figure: -0.089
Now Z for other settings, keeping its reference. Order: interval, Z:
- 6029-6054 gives -0.114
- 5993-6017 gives -0.036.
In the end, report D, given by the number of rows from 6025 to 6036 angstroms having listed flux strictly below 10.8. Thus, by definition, 1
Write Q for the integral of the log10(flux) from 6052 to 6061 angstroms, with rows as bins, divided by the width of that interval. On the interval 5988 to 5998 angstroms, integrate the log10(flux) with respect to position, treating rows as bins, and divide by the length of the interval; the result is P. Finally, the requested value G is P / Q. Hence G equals 1.018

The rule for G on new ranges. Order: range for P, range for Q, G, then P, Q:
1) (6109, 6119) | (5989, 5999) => 1.033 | 1.09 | 1.06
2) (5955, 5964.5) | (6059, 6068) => 1.030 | 1.06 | 1.03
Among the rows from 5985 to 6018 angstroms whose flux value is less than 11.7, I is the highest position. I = 6016.21 angstroms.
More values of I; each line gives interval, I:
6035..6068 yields 6067.69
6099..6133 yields 6132.30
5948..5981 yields 5978.92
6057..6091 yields 6090.08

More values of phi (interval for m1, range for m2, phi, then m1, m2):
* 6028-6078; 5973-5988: 0.99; 11.7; 11.6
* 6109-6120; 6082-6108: 0.90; 12.3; 11.1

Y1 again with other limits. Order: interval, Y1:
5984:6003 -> 9.824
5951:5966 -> 9.578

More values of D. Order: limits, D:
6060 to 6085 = 8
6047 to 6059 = 2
